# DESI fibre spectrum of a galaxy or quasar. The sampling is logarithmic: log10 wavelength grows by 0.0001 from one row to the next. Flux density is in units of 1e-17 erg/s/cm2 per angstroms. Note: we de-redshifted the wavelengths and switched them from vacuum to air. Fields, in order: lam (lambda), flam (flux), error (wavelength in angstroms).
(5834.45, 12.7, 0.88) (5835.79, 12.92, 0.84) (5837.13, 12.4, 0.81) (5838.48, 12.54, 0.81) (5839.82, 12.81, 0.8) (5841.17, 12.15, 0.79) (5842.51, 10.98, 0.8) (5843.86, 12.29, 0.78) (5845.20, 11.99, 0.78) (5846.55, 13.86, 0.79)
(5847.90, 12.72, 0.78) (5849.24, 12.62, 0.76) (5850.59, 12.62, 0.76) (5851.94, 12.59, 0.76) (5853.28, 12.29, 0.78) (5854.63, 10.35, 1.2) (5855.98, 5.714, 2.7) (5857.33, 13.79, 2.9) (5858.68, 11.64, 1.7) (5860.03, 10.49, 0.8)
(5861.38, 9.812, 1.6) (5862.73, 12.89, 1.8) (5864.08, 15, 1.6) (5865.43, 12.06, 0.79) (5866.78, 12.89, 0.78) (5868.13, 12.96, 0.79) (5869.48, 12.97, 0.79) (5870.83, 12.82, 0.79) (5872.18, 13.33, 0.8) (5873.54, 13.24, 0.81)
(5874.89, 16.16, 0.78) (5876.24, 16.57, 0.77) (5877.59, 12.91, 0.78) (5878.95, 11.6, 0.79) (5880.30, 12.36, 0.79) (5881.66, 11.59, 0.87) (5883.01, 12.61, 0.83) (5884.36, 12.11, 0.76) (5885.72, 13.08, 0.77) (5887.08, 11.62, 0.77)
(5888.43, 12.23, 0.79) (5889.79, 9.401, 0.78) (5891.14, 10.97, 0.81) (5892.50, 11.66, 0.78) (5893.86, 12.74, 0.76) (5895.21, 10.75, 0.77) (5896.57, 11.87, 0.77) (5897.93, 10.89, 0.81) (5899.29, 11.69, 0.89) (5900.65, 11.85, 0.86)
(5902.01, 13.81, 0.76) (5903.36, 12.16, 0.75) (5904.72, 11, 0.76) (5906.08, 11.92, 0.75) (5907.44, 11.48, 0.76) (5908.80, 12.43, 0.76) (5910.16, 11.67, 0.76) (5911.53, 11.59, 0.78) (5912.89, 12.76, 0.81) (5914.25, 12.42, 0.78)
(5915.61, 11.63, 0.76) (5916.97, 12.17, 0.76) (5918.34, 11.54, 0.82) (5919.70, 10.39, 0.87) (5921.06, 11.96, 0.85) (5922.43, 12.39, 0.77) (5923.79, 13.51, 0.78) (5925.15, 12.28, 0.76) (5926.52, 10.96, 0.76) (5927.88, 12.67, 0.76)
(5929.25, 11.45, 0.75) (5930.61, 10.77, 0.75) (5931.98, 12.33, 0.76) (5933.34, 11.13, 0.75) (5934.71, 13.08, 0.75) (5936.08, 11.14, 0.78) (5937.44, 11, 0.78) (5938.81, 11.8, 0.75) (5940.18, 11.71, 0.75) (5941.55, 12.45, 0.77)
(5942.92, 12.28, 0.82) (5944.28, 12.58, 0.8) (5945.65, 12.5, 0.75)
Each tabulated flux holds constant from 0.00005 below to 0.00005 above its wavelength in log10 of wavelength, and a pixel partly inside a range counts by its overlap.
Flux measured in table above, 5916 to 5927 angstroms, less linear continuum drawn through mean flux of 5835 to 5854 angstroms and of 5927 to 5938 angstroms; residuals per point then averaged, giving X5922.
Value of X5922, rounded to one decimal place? 0.1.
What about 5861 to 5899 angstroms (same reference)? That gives 0.3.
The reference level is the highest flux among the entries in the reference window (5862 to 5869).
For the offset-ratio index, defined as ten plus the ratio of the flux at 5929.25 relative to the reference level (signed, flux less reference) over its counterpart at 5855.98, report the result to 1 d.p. 10.4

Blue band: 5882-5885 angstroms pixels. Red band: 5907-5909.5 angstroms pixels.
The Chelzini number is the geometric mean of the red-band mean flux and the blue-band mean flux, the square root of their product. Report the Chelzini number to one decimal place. 12.2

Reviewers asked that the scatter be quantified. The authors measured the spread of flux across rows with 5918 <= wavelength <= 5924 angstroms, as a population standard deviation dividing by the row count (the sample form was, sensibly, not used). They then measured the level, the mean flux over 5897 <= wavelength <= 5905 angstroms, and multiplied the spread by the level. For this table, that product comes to 12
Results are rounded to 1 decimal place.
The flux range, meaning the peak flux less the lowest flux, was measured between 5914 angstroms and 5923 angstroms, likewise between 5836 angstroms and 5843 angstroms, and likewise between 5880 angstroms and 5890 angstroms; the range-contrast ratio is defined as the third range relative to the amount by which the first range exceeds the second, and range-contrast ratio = 18.4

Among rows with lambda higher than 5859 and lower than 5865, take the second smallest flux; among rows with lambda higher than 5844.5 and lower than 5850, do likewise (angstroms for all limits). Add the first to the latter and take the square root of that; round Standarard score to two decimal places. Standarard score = 4.81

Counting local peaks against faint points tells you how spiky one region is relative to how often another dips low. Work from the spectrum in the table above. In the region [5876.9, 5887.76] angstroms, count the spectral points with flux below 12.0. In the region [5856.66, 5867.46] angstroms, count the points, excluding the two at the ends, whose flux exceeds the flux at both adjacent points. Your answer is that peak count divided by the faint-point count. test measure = 0.3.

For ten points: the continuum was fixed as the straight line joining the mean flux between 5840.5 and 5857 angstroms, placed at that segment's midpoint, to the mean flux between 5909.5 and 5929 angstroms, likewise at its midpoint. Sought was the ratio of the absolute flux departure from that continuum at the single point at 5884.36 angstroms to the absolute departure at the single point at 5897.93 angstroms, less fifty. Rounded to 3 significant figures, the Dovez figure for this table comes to -49.7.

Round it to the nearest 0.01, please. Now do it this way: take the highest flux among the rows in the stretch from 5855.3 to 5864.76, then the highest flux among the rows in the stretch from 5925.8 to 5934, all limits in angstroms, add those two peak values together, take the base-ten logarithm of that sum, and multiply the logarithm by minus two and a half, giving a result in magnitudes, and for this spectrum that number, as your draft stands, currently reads -3.61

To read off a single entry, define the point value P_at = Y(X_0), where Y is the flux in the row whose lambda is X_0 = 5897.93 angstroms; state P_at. 10.89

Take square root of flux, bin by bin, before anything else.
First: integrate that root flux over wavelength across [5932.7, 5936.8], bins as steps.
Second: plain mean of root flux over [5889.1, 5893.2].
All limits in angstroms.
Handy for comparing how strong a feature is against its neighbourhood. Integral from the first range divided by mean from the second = 4.31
